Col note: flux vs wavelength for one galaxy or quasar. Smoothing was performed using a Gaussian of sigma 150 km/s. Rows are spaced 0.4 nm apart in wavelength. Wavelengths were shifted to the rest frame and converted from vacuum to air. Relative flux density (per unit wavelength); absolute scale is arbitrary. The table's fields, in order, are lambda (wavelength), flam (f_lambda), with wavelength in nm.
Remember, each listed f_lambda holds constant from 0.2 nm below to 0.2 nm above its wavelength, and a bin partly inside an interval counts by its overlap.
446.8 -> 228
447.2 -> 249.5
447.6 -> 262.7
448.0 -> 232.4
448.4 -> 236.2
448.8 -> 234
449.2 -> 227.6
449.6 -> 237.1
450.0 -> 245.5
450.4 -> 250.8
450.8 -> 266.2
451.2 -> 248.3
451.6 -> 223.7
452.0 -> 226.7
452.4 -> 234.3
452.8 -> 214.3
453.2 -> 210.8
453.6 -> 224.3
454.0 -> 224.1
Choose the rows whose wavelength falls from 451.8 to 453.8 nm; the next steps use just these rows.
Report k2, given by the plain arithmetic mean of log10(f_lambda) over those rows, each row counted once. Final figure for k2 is 2.35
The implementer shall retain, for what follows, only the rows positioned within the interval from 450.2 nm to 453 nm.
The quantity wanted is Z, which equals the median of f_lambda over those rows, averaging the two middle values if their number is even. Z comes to 234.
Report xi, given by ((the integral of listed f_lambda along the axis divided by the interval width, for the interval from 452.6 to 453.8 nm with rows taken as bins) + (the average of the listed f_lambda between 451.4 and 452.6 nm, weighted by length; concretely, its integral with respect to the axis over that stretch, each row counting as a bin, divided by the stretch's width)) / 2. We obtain 222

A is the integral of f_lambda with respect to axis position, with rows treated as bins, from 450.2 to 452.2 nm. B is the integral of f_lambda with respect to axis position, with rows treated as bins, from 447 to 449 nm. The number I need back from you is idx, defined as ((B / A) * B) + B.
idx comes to 971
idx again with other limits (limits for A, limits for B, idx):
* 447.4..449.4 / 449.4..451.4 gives 1021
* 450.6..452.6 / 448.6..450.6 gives 954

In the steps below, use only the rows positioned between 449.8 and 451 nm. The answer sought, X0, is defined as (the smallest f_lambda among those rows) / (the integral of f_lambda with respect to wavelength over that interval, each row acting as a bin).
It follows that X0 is 0.805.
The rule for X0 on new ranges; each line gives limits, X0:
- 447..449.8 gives 0.339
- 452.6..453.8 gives 0.812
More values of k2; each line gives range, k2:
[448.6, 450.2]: 2.37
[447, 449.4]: 2.38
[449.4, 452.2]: 2.38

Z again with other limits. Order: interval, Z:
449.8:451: 251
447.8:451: 237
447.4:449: 235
